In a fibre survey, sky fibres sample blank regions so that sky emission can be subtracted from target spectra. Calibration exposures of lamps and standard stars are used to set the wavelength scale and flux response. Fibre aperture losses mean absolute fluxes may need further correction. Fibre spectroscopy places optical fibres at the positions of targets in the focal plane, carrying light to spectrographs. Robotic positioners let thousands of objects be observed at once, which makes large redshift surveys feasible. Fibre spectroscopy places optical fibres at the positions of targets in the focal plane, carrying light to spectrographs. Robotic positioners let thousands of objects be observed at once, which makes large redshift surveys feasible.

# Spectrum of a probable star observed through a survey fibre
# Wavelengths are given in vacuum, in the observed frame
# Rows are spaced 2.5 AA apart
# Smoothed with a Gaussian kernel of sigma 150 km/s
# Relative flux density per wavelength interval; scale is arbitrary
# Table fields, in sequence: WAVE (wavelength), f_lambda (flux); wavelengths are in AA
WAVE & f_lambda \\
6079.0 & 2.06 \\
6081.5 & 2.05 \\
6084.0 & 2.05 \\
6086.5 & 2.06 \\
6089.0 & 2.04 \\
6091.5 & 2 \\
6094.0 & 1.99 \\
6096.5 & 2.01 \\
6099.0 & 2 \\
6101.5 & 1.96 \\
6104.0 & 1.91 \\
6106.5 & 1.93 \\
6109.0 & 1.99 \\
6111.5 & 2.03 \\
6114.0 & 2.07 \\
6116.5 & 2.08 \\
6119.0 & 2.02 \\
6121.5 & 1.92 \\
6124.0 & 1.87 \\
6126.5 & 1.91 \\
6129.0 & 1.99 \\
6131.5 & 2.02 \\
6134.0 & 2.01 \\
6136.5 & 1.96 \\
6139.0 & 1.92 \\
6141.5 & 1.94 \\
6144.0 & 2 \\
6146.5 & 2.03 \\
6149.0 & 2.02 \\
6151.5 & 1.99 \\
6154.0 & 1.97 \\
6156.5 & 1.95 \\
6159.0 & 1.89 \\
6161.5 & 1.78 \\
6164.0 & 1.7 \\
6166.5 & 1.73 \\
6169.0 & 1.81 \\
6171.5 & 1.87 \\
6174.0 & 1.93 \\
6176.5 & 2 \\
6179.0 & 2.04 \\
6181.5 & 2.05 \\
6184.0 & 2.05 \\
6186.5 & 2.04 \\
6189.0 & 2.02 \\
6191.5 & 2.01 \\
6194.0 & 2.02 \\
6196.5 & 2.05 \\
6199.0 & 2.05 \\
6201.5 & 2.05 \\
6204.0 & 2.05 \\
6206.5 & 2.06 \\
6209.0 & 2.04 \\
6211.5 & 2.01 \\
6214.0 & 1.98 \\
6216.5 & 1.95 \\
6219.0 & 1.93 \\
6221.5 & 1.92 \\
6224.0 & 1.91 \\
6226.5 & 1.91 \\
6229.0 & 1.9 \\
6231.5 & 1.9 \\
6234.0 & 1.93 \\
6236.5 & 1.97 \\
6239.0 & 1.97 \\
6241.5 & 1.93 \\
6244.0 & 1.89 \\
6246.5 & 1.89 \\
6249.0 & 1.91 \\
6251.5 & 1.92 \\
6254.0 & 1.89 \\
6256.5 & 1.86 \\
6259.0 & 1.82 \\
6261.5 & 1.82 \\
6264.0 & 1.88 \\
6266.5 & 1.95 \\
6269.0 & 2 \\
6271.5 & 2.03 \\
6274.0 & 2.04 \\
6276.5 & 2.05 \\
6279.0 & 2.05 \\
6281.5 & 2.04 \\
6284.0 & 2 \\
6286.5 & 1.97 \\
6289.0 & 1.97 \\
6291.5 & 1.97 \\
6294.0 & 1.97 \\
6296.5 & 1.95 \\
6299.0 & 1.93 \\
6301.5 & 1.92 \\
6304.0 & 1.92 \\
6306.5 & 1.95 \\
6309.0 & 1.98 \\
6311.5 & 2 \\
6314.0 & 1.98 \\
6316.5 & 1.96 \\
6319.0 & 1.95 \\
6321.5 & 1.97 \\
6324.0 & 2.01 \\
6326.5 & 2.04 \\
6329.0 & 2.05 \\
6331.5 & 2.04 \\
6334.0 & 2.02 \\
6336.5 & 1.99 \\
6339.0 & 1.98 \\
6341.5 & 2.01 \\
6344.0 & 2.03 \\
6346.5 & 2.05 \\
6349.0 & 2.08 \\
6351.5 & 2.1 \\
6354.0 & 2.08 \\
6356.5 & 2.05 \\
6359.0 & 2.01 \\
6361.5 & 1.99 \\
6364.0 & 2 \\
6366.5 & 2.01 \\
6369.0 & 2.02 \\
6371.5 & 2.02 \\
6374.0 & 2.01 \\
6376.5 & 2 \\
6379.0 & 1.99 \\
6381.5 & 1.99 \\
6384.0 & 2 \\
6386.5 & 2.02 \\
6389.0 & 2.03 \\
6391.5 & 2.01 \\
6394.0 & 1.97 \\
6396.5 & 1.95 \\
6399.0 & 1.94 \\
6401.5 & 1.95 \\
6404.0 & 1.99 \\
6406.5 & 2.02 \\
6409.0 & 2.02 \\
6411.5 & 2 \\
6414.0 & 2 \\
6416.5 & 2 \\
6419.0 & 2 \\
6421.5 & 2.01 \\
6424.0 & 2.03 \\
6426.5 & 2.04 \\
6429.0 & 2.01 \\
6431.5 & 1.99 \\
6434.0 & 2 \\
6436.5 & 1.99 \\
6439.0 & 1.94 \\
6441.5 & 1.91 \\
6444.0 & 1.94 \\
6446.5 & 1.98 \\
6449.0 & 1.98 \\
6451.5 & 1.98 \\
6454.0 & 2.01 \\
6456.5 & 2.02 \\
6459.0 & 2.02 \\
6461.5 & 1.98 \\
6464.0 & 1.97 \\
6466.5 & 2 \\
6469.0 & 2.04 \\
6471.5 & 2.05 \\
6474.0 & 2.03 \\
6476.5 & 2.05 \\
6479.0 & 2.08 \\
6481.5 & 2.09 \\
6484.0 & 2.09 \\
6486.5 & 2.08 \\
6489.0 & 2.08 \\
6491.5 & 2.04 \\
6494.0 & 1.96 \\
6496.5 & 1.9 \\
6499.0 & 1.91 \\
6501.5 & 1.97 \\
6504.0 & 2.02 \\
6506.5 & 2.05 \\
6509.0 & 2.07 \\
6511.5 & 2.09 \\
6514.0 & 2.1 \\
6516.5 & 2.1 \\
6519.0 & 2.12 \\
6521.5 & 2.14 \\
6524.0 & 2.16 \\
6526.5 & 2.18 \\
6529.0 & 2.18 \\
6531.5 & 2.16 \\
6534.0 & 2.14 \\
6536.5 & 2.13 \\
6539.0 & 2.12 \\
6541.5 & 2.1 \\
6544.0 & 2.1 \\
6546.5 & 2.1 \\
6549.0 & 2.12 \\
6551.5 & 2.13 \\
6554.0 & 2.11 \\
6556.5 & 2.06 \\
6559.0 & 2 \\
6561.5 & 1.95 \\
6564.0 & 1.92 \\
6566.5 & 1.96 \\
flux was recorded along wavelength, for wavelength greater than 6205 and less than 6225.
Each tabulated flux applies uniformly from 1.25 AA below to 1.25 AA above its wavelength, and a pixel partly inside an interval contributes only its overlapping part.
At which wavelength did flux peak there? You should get 6206.5 AA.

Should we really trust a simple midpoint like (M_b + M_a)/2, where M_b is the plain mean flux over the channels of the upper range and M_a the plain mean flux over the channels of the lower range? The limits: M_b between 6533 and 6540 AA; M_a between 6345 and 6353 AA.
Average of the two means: 2.10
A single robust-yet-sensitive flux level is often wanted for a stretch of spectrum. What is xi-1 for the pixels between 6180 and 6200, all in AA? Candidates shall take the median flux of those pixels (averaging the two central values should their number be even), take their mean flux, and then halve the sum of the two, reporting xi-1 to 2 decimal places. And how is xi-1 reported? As 2.04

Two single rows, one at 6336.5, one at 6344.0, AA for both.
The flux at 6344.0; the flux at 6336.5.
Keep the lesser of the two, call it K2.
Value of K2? 1.99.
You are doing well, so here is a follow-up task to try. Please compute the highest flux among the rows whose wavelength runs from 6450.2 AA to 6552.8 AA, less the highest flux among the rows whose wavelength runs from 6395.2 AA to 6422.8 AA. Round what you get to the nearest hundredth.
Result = 0.16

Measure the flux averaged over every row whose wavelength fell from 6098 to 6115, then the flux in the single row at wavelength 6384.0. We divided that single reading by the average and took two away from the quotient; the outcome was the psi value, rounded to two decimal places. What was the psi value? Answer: -0.99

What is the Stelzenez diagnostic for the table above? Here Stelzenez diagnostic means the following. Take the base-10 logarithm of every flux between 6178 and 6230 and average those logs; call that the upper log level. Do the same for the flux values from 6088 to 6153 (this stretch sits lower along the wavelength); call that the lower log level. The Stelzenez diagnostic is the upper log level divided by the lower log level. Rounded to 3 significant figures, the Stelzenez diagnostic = 1.01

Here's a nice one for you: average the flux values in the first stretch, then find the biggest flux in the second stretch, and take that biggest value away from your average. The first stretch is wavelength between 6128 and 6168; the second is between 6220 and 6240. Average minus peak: -0.04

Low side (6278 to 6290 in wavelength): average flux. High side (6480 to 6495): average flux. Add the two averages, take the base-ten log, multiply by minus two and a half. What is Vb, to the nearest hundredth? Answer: -1.52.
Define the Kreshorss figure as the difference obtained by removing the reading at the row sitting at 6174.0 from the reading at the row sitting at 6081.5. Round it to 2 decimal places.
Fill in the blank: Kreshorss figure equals 0.12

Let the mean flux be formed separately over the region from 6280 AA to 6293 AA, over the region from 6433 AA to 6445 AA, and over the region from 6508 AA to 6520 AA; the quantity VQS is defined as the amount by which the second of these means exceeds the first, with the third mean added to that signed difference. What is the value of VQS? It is 2.06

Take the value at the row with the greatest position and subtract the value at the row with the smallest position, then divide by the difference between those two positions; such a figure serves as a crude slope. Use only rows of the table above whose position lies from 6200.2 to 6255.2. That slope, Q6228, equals -0.003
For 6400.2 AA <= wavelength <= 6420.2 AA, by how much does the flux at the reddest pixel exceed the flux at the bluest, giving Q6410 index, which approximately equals 0.05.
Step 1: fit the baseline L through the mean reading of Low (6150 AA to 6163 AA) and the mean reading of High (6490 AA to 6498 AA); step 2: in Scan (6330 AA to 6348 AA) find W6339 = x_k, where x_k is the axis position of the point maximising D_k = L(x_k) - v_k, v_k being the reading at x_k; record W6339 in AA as 6339.0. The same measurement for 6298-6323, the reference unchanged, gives 6304.0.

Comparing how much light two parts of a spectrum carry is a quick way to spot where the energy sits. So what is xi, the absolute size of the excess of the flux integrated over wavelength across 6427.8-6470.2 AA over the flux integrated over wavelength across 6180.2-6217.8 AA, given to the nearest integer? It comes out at 8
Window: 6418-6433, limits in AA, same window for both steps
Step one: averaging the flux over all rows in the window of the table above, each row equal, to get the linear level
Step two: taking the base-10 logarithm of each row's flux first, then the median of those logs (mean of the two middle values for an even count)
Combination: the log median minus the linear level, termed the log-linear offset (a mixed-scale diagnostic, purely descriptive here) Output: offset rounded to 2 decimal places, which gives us -1.71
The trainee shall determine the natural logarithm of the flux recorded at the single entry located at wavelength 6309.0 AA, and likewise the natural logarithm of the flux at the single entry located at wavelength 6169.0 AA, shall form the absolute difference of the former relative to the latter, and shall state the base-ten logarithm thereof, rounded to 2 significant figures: -1.0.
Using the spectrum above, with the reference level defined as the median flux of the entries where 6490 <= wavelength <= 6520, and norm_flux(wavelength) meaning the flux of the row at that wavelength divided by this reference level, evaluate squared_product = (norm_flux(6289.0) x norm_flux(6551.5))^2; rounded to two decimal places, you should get 1.01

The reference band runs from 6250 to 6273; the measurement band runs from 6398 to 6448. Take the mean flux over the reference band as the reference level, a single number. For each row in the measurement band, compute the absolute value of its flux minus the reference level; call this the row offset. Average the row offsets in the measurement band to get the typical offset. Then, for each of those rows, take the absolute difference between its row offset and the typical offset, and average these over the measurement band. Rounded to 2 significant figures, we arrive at 0.027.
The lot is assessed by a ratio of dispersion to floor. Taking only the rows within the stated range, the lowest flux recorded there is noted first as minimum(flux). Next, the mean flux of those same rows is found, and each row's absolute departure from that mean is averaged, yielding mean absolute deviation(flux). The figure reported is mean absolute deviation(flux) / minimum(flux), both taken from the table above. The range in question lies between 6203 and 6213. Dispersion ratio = 0.0075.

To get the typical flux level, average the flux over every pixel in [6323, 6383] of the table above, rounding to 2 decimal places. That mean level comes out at 2.02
